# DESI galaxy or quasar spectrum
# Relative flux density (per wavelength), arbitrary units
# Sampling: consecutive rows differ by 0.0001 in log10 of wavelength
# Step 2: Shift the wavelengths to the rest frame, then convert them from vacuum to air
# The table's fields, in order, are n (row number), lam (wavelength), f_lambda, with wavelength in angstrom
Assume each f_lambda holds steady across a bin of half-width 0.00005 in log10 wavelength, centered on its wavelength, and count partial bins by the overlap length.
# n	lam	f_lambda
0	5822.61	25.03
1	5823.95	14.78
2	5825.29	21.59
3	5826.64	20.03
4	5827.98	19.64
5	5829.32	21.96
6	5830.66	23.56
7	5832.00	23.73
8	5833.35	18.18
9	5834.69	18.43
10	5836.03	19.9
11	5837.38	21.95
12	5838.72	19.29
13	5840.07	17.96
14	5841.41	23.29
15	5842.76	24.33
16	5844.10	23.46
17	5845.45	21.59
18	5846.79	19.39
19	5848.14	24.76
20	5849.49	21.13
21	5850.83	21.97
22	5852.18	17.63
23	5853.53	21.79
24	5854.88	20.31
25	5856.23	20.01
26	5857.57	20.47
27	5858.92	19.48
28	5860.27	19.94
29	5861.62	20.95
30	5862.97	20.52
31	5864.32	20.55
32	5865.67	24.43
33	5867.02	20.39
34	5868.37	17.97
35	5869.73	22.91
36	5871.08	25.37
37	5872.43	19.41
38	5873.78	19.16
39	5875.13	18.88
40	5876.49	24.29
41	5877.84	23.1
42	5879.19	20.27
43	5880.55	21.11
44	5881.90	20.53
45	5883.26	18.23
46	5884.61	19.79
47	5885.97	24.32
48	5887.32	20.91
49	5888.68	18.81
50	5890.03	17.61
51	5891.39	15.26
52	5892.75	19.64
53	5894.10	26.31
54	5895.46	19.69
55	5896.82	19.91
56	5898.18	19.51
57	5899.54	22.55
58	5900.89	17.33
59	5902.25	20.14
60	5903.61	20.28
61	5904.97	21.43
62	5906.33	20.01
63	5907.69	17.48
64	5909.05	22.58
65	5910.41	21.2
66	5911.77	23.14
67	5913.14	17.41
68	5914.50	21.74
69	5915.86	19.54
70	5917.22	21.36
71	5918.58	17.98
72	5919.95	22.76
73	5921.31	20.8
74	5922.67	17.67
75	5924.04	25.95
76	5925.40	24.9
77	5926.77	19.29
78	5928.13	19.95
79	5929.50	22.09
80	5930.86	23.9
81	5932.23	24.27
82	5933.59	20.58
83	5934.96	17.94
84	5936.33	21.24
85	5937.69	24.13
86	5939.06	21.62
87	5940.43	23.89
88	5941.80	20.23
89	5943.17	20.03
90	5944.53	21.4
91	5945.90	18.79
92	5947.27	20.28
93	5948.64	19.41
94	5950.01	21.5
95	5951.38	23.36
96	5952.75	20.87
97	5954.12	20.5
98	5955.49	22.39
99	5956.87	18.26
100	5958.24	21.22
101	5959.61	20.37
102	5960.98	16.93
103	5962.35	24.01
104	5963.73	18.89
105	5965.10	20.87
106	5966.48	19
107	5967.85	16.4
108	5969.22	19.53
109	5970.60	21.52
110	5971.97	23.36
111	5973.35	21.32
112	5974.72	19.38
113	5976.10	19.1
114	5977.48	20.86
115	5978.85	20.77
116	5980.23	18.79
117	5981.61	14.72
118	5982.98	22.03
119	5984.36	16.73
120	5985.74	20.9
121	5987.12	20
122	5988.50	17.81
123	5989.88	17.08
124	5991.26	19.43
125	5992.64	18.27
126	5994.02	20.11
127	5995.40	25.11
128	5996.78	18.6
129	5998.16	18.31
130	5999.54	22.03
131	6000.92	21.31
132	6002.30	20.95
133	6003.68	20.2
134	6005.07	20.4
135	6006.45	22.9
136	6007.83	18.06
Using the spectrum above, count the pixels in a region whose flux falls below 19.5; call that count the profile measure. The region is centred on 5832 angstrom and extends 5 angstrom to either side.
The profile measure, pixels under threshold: 2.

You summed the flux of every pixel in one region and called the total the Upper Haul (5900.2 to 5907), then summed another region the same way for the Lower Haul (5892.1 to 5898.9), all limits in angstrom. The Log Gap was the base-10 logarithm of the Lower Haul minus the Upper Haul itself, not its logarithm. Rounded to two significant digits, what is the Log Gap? -97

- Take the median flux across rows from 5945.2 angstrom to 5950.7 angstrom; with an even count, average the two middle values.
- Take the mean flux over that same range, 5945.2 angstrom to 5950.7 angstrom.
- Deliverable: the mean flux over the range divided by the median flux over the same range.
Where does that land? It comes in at 1.008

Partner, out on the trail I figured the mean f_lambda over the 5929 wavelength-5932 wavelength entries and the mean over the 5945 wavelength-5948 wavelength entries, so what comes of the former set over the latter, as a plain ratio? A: 1.18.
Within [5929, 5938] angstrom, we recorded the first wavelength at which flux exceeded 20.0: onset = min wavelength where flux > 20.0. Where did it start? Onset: 5929.50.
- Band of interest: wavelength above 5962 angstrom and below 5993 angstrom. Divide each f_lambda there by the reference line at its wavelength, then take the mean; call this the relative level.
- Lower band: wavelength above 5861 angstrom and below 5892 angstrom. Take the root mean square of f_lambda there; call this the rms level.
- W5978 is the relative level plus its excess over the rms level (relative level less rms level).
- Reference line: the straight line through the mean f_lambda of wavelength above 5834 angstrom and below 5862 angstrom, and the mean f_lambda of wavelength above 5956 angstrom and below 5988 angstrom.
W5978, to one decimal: -18.8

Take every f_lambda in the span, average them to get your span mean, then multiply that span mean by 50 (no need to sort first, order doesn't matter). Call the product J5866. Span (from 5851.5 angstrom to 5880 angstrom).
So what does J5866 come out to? 1042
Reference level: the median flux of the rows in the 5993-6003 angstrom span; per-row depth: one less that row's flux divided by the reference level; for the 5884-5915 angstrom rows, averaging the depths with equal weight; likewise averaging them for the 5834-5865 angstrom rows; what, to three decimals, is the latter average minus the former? -0.025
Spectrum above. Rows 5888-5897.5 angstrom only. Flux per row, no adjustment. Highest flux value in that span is 26.31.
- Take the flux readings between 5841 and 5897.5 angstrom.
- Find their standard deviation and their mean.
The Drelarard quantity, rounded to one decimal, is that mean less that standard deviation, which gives 18.6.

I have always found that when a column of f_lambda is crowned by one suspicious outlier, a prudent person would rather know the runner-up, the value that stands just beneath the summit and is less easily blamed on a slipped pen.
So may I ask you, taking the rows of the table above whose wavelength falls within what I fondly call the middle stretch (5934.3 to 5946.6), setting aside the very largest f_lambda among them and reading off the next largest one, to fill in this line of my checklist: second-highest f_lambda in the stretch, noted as 23.89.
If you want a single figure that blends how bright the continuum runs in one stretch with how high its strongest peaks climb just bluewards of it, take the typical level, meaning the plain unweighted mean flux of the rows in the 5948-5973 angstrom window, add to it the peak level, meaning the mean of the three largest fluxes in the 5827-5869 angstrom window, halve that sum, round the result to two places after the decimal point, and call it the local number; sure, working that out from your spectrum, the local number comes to 22.49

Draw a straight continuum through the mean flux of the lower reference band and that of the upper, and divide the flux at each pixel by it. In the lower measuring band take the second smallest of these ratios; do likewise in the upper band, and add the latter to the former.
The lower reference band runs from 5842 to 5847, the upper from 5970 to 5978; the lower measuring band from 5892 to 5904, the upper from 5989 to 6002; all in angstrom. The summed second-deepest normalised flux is 1.78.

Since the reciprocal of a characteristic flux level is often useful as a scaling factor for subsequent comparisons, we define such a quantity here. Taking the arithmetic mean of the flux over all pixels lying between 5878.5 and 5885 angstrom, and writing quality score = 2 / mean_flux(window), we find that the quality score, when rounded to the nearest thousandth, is 0.100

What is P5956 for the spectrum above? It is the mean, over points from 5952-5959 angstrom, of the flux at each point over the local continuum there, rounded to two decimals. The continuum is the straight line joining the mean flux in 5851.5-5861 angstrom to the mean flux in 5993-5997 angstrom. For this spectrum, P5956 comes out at 0.99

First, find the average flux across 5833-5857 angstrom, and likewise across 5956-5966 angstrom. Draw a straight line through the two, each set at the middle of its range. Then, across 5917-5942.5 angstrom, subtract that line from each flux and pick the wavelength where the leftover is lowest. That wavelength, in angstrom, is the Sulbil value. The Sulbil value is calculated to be 5922.67 angstrom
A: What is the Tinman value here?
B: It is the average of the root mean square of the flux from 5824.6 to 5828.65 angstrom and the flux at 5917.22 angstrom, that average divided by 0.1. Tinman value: 209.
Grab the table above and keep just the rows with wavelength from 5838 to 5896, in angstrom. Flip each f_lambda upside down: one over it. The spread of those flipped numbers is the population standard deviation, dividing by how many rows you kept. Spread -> 0.0055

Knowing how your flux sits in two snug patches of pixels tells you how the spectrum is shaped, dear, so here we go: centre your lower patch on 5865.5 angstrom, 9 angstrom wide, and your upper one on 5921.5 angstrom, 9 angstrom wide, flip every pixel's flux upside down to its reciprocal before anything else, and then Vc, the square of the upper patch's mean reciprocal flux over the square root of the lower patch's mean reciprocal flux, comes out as 0.0102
